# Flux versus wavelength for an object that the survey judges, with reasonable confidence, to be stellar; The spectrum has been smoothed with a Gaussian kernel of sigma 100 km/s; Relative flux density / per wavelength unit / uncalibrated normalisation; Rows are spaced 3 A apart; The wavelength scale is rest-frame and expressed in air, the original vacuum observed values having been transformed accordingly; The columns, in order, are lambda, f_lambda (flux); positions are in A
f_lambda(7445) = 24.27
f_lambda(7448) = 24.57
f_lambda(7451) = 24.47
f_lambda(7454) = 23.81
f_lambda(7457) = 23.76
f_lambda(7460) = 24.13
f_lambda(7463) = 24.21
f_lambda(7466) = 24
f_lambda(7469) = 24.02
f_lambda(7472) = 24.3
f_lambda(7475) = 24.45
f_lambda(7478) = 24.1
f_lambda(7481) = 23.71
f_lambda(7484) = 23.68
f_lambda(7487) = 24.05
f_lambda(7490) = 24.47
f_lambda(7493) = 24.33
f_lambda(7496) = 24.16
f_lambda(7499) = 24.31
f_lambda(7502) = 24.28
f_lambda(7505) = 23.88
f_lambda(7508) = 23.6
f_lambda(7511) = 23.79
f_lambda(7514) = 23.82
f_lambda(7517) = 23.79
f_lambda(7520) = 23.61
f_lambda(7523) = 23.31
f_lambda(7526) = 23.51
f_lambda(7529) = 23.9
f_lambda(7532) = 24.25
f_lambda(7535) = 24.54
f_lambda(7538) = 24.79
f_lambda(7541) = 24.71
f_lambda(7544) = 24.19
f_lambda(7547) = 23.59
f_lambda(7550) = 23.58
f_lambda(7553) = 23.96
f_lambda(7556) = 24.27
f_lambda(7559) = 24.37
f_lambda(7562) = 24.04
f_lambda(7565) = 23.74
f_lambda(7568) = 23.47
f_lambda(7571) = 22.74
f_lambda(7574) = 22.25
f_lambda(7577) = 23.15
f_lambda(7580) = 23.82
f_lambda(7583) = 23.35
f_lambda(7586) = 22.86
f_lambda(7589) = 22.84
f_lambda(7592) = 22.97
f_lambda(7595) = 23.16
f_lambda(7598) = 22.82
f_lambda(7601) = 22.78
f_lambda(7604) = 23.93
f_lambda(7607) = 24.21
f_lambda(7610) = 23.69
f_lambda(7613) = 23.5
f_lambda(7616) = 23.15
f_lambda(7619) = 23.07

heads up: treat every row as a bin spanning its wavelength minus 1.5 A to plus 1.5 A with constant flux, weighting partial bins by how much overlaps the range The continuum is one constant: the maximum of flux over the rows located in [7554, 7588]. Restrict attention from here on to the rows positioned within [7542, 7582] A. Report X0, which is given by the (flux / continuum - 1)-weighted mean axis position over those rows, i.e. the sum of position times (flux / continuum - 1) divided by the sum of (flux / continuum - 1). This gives 7566.9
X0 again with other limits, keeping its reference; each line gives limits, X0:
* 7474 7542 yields 7505.9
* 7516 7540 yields 7520.7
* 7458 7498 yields 7477.3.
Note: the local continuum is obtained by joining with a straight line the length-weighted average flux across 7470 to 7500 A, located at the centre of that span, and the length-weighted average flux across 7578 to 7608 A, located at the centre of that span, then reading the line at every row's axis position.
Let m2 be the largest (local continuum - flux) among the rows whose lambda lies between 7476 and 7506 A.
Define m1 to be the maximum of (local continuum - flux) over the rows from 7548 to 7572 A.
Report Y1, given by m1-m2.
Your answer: 0.2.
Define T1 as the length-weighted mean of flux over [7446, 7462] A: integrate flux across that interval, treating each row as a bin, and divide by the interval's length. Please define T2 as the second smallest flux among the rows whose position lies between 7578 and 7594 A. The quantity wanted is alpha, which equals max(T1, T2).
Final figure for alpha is 24.2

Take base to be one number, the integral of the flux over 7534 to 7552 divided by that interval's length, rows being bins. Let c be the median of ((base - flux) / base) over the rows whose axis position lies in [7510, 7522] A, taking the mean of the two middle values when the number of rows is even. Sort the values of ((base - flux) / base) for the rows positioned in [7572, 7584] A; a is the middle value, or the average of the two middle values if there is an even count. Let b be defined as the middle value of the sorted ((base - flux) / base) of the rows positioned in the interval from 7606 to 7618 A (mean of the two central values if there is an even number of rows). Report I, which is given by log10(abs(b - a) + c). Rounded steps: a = 0.040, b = 0.0257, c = 0.018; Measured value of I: -1.5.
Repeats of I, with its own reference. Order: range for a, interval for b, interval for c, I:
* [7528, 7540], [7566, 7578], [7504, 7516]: -1.1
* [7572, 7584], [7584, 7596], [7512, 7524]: -1.5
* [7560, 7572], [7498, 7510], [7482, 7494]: -1.7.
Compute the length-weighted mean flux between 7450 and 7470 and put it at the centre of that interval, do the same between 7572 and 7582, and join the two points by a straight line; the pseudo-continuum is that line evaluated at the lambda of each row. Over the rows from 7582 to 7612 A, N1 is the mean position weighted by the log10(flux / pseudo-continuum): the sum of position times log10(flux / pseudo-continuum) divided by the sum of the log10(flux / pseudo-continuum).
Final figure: 7605.5 A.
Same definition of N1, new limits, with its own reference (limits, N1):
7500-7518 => 7507.8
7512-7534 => 7527.1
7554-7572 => 7559.3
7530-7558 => 7542.6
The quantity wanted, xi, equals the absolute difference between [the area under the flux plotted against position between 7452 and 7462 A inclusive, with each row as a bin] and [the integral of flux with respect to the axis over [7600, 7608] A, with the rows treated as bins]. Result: 50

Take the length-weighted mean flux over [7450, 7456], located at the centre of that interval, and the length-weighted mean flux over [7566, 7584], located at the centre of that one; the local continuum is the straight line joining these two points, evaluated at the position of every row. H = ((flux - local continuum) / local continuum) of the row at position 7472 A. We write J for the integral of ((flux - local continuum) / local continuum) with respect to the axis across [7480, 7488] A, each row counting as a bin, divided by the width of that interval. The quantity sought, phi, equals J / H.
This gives -0.10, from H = 0.015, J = -0.002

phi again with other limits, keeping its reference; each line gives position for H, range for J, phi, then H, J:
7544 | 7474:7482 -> 0.24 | 0.035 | 0.008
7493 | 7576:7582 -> 0.72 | 0.023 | 0.017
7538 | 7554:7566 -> 0.63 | 0.058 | 0.037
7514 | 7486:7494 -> 2.37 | 0.009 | 0.021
